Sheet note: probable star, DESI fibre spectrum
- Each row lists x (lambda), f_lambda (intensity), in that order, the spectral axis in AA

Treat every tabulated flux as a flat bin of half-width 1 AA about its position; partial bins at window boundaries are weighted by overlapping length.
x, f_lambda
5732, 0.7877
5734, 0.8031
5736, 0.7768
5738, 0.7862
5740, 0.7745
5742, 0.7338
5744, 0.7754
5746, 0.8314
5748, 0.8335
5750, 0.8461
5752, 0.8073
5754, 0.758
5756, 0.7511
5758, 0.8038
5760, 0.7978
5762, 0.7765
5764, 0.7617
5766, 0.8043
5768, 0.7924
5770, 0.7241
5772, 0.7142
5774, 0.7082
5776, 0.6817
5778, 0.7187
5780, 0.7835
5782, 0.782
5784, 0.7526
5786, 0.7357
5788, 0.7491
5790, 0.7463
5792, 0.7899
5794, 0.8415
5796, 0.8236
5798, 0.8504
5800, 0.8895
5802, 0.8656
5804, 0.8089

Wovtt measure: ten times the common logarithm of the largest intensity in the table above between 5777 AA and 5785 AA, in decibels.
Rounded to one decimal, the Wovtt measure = -1.1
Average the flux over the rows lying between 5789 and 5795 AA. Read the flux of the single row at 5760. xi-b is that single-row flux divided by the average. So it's 1.01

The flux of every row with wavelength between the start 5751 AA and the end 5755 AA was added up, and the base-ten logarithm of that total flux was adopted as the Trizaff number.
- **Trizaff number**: 0.195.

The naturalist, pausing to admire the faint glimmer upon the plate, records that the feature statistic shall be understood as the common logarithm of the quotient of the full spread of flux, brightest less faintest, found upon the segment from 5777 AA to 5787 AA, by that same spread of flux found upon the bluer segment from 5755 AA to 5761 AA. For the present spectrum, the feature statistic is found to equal 0.09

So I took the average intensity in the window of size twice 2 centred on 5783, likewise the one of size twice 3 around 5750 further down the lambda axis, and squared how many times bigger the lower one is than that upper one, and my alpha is 1.167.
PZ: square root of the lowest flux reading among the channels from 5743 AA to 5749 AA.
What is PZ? 0.881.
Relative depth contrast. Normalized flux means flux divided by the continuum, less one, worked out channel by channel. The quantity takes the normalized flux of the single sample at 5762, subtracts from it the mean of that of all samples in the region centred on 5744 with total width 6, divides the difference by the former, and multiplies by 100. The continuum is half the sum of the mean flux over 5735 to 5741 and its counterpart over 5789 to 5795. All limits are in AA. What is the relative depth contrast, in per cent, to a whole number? 40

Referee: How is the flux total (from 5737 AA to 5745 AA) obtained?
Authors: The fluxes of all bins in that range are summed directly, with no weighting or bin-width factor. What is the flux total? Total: 3.07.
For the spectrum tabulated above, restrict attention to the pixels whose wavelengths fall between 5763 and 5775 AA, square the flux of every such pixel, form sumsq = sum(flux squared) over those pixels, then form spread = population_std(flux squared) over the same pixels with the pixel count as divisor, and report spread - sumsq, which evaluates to -3.3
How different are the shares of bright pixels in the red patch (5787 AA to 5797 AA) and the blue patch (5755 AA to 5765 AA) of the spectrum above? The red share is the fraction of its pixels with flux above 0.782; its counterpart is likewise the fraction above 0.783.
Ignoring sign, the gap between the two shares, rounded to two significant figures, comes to 0.20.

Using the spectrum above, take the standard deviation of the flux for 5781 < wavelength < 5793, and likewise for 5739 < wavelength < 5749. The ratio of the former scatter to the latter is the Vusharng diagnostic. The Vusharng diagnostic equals 0.5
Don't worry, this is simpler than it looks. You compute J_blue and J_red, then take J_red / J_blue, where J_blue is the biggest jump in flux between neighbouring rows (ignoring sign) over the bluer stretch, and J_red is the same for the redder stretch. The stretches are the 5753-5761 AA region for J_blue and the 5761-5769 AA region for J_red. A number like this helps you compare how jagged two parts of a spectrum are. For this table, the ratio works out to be 0.8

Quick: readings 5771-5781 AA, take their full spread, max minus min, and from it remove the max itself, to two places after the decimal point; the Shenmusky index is -0.68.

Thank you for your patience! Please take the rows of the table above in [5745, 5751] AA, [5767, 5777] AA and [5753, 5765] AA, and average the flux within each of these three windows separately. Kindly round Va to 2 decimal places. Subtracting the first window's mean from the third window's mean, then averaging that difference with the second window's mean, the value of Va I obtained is 0.33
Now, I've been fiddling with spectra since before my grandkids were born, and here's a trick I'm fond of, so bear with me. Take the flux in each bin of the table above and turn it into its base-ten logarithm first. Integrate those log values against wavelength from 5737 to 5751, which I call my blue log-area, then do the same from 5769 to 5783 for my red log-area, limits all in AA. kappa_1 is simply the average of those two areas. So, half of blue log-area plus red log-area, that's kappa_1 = -1.65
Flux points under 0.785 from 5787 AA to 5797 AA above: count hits 2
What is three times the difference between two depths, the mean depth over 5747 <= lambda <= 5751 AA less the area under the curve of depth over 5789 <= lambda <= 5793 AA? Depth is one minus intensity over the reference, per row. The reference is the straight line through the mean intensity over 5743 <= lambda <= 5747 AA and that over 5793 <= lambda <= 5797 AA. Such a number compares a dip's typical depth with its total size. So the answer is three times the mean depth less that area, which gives -1.0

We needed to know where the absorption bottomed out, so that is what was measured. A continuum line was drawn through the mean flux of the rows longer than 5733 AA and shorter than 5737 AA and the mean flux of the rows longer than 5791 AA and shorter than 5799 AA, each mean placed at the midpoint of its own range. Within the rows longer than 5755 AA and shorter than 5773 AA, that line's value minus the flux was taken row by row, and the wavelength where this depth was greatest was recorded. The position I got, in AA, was 5772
